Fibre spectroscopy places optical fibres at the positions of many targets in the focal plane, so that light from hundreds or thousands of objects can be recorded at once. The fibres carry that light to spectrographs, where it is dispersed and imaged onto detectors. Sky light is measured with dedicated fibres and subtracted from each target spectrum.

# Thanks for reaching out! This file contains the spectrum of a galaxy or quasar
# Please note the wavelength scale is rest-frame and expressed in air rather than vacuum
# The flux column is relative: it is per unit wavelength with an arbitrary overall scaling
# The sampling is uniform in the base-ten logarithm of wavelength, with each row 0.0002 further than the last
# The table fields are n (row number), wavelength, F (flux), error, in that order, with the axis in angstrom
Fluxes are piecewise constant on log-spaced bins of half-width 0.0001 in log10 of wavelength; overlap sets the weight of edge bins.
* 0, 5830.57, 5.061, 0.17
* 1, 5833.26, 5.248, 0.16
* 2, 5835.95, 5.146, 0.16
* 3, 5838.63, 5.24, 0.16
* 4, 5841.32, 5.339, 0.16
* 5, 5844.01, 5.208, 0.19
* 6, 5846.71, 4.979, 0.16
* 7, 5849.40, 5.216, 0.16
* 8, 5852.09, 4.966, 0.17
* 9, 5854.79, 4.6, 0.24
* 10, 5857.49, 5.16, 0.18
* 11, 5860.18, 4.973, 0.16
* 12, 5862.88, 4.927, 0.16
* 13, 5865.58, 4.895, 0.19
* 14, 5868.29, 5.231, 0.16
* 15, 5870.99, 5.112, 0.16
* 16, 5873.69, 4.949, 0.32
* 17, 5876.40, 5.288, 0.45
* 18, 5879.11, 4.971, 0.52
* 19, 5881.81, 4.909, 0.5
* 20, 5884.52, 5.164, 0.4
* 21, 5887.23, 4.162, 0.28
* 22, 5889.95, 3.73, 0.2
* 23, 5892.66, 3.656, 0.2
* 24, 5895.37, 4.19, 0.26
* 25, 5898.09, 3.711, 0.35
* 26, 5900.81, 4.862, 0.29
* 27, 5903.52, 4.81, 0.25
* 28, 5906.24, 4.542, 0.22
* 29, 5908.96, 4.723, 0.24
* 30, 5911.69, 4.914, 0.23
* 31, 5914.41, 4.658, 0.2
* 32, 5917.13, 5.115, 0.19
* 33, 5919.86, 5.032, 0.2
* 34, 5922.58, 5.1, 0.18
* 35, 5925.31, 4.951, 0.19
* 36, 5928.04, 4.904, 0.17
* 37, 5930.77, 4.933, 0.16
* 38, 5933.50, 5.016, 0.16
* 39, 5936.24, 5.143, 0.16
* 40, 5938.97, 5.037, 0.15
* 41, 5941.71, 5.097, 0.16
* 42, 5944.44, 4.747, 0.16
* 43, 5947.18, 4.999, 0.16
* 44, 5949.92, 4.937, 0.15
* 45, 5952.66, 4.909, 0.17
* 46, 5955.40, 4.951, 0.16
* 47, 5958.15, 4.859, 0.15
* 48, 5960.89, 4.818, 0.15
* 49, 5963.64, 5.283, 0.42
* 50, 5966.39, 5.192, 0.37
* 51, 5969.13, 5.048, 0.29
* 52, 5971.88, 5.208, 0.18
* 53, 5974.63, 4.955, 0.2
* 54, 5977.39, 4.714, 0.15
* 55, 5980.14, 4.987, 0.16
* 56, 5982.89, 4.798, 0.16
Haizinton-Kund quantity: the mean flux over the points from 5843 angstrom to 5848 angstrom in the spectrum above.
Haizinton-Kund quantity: 5.1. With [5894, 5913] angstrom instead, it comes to 4.5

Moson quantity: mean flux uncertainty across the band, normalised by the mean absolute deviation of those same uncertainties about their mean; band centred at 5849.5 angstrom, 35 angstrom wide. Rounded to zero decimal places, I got 10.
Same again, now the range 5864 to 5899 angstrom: 3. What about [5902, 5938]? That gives 8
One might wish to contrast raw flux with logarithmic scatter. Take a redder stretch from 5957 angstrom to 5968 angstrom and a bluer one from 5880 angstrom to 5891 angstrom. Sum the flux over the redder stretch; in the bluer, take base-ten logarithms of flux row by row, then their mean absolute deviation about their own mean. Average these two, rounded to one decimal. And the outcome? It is 10.1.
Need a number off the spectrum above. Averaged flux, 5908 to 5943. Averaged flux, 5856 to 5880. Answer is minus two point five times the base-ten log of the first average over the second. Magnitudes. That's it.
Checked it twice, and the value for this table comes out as 0.02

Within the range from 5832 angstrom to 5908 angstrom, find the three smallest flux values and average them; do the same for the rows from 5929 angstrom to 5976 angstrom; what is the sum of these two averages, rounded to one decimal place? 8.5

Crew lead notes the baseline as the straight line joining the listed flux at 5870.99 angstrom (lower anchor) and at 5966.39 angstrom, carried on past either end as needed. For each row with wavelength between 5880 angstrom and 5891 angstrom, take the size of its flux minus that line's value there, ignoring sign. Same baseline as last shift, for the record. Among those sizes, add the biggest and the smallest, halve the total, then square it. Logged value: 0.52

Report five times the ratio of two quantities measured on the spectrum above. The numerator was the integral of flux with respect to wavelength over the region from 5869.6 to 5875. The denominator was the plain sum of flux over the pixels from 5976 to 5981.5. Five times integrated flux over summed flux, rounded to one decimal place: 14.0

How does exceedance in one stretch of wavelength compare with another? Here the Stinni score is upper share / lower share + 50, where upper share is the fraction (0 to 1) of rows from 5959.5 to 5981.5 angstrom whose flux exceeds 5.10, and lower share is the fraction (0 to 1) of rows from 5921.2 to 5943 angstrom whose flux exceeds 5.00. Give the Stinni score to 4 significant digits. 50.60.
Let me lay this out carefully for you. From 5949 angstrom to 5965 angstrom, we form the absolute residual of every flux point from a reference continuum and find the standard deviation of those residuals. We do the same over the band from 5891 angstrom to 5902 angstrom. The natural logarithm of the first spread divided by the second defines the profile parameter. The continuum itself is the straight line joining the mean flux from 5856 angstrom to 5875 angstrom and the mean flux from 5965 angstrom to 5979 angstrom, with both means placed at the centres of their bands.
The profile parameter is -2.0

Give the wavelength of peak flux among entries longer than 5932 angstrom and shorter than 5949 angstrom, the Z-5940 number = 5936.24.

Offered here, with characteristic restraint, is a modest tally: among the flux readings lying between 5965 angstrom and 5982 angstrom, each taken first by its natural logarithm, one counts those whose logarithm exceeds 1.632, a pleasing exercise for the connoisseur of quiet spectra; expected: 2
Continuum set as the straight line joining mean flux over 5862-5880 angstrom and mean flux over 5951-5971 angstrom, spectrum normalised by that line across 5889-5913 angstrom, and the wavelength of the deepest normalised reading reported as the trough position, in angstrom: 5892.66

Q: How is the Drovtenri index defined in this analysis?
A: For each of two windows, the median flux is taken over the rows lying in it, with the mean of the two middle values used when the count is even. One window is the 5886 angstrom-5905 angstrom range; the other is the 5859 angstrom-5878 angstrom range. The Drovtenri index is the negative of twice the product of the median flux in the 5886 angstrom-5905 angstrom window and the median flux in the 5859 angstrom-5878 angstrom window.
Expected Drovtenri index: -41.4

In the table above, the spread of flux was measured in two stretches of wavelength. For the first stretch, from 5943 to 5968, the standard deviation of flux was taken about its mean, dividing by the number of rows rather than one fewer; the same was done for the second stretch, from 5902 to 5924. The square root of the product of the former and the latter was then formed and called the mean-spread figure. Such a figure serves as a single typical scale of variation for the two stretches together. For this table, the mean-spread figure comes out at 0.18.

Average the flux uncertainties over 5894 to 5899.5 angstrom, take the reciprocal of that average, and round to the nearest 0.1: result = 3.3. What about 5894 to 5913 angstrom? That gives 3.8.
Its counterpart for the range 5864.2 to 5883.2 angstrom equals 3.0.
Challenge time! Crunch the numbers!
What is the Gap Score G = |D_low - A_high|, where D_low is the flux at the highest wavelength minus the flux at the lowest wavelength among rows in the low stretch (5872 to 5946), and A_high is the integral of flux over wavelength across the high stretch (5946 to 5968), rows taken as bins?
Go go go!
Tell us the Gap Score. 110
